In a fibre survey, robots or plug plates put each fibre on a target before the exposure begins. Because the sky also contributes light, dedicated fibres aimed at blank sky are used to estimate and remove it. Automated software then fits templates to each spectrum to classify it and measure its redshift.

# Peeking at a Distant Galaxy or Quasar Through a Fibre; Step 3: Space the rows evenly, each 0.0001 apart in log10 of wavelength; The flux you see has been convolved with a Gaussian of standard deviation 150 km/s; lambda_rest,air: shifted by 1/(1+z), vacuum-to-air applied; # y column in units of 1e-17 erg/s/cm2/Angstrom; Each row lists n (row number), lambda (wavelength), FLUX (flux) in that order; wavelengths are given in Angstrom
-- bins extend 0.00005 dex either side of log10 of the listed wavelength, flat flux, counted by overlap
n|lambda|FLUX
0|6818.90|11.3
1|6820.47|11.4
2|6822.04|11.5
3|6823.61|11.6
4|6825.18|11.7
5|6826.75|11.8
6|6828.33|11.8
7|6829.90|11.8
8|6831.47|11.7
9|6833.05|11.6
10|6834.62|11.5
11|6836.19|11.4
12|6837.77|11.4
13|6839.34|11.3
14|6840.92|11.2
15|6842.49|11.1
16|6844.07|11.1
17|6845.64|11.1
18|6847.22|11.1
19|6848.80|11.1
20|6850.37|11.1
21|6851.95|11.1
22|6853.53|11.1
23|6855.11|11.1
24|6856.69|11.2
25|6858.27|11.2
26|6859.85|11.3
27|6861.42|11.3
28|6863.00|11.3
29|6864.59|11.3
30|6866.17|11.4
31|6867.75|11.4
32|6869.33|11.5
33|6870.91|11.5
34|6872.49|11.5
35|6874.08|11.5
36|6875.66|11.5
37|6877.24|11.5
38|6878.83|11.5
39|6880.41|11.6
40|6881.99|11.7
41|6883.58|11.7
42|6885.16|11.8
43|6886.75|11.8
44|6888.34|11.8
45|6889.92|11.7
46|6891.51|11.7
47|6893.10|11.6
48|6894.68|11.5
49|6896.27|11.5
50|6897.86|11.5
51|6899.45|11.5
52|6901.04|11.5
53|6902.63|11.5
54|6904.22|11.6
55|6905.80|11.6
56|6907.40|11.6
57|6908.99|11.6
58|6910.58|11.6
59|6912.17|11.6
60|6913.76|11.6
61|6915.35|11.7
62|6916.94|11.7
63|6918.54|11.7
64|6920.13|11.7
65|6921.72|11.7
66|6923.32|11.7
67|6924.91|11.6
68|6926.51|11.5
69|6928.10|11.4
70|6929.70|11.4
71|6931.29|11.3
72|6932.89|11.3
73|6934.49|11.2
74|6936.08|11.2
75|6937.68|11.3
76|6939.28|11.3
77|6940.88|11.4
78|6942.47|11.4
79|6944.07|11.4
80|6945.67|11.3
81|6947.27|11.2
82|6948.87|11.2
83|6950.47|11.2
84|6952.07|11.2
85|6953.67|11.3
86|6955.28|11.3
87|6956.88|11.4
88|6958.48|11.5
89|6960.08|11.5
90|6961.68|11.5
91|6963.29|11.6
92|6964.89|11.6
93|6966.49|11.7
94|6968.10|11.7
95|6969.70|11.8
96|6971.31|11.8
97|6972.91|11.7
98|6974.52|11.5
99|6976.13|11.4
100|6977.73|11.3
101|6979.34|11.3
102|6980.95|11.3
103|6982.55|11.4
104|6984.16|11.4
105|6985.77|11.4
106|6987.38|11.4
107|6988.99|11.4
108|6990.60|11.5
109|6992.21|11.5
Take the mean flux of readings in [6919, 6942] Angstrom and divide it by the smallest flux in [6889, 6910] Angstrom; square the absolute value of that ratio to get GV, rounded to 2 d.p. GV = 0.99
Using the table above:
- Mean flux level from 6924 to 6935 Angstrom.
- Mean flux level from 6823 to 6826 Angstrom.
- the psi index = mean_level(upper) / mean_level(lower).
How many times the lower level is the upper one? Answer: 0.98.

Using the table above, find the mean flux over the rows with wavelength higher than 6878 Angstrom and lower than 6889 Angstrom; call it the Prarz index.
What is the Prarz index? 11.7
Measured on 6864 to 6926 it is 11.6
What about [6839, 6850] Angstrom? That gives 11.1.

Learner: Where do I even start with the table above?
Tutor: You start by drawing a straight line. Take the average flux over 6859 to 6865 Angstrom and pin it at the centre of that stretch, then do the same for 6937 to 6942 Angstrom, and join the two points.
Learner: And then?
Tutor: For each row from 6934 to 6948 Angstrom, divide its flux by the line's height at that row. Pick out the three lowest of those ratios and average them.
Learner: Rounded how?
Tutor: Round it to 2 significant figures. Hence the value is 0.99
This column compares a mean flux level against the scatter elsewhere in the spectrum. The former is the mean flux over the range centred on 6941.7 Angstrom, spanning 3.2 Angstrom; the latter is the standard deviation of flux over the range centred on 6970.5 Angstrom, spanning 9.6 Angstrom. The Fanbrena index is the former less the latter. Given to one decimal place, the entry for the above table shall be 11.3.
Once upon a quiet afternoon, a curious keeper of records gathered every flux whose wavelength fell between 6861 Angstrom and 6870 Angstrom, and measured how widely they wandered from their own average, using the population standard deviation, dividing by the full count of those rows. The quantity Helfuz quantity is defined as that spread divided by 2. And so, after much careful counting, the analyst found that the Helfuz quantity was 0.04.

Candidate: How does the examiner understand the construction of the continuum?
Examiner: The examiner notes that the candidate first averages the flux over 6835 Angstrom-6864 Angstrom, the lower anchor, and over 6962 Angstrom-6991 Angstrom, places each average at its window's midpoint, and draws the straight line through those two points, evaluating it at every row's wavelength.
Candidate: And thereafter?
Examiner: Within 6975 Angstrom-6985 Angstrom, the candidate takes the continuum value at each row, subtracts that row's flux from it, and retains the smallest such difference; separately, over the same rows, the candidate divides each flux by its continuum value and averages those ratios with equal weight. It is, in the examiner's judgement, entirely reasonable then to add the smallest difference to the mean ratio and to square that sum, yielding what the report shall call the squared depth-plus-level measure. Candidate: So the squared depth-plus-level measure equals 1.2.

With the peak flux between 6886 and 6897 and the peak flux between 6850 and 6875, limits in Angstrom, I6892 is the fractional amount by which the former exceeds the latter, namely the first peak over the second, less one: 0.03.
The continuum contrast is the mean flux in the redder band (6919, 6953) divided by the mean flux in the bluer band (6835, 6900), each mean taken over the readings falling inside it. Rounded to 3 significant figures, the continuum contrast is 0.998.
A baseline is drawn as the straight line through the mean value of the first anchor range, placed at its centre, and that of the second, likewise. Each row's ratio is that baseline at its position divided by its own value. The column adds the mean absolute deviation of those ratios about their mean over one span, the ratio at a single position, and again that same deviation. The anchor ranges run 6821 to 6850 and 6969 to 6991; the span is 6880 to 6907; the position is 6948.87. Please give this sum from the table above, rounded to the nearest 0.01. 1.04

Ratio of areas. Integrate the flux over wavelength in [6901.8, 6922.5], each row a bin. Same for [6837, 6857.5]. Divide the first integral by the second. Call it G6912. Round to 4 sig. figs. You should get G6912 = 1.053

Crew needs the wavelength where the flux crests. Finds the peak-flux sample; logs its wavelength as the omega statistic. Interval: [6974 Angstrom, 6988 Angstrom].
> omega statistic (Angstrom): 6974.52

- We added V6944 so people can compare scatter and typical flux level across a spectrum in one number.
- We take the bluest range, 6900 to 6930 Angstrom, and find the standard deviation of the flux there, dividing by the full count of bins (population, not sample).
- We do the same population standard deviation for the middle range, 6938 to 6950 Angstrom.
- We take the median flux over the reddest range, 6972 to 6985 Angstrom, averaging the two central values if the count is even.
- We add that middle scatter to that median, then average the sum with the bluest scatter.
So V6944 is 5.79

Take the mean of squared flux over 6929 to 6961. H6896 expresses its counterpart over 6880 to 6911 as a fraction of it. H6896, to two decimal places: 1.05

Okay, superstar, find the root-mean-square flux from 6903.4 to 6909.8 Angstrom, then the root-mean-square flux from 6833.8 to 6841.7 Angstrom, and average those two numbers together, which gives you 11.5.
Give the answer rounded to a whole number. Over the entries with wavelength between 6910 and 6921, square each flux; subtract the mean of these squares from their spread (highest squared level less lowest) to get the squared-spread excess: -134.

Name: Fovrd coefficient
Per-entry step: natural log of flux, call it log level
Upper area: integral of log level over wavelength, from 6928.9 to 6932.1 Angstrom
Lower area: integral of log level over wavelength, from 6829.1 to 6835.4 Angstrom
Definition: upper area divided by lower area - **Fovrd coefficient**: 0.50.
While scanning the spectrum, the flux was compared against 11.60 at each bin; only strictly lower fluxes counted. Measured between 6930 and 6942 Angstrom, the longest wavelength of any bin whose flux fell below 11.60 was 6940.88 Angstrom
